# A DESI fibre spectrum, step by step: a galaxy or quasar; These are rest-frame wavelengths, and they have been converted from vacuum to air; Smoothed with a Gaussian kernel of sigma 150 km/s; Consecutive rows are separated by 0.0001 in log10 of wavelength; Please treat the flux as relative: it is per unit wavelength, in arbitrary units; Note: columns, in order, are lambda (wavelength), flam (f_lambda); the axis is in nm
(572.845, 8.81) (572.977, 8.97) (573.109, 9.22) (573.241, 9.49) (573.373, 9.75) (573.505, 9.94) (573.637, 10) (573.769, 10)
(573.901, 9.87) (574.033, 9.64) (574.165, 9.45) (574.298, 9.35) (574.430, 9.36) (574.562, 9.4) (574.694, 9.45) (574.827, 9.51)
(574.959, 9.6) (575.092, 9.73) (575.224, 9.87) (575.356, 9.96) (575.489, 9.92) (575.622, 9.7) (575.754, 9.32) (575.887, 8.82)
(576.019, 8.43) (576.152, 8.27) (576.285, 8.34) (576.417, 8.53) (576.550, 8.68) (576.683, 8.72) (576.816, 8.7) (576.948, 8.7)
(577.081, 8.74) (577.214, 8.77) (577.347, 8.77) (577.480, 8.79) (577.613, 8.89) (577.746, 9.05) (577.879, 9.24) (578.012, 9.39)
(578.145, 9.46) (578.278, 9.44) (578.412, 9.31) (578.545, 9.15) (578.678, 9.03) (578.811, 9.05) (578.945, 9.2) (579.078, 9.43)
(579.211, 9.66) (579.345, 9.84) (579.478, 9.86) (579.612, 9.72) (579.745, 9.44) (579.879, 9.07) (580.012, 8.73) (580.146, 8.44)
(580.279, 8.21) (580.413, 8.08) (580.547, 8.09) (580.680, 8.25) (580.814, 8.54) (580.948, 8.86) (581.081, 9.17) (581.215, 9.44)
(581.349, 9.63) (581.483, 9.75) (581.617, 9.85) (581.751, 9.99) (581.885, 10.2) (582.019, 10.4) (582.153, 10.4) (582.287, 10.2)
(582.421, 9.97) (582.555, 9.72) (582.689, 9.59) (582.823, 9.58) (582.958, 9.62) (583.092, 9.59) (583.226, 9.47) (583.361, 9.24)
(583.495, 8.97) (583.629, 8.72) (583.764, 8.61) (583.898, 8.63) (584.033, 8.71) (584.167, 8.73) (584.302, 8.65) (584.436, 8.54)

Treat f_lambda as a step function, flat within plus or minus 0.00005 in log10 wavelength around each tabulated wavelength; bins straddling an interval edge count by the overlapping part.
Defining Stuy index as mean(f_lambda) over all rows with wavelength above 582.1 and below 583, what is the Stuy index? 9.87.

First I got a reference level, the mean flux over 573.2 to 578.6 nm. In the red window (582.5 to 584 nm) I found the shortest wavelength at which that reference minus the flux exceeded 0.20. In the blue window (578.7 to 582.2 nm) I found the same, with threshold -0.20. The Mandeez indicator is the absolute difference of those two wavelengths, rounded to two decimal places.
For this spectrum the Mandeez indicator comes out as 4.68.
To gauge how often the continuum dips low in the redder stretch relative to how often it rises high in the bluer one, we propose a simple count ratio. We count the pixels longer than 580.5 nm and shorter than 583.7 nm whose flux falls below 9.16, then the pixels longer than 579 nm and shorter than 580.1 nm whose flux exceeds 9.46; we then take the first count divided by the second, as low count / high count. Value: 1.5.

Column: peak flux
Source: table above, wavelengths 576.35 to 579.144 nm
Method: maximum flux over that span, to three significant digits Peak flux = 9.46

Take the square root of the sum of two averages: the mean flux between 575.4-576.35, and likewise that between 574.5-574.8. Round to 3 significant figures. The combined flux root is 4.29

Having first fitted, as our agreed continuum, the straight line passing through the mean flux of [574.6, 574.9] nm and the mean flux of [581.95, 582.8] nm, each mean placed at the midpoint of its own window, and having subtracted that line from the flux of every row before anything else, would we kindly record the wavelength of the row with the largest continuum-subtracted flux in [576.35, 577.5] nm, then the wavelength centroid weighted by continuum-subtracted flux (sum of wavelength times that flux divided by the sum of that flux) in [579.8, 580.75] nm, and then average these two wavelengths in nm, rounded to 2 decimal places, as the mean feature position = 578.91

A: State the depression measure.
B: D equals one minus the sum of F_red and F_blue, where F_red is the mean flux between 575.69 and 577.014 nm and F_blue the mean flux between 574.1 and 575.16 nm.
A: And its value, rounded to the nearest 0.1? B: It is -17.1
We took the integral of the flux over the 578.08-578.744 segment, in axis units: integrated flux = 6.2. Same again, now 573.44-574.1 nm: 6.5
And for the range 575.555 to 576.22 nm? 5.9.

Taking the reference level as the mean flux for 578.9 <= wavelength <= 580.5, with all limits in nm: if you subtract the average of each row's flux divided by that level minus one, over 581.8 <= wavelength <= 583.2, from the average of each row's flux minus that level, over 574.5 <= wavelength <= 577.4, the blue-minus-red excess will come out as -0.1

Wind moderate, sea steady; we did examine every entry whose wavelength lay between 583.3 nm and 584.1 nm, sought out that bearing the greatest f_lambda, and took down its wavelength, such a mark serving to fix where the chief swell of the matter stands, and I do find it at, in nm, 583.361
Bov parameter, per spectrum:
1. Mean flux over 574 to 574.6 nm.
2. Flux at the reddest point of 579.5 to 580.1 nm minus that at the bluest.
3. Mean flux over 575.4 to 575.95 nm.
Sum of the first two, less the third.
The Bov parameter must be -1.0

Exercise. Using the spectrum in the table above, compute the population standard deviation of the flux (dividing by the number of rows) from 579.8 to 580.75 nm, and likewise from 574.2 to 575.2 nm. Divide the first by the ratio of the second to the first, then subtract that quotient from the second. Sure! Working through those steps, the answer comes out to -0.78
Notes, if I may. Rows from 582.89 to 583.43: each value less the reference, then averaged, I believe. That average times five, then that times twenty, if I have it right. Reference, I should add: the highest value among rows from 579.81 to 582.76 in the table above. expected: -92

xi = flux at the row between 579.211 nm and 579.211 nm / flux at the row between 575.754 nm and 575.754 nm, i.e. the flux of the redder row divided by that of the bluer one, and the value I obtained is 1.04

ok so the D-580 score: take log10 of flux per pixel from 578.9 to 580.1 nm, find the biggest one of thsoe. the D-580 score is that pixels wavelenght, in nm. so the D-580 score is 579.478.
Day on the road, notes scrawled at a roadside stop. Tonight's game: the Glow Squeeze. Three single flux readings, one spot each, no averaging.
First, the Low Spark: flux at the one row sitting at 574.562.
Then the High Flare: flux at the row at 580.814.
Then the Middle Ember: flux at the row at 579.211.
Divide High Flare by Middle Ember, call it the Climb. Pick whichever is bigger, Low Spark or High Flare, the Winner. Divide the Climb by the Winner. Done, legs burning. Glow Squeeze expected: 0.094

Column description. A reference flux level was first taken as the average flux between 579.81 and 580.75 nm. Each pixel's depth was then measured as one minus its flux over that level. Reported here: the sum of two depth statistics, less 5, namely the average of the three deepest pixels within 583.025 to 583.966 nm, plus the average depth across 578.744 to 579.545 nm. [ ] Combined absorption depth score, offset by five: -5.16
